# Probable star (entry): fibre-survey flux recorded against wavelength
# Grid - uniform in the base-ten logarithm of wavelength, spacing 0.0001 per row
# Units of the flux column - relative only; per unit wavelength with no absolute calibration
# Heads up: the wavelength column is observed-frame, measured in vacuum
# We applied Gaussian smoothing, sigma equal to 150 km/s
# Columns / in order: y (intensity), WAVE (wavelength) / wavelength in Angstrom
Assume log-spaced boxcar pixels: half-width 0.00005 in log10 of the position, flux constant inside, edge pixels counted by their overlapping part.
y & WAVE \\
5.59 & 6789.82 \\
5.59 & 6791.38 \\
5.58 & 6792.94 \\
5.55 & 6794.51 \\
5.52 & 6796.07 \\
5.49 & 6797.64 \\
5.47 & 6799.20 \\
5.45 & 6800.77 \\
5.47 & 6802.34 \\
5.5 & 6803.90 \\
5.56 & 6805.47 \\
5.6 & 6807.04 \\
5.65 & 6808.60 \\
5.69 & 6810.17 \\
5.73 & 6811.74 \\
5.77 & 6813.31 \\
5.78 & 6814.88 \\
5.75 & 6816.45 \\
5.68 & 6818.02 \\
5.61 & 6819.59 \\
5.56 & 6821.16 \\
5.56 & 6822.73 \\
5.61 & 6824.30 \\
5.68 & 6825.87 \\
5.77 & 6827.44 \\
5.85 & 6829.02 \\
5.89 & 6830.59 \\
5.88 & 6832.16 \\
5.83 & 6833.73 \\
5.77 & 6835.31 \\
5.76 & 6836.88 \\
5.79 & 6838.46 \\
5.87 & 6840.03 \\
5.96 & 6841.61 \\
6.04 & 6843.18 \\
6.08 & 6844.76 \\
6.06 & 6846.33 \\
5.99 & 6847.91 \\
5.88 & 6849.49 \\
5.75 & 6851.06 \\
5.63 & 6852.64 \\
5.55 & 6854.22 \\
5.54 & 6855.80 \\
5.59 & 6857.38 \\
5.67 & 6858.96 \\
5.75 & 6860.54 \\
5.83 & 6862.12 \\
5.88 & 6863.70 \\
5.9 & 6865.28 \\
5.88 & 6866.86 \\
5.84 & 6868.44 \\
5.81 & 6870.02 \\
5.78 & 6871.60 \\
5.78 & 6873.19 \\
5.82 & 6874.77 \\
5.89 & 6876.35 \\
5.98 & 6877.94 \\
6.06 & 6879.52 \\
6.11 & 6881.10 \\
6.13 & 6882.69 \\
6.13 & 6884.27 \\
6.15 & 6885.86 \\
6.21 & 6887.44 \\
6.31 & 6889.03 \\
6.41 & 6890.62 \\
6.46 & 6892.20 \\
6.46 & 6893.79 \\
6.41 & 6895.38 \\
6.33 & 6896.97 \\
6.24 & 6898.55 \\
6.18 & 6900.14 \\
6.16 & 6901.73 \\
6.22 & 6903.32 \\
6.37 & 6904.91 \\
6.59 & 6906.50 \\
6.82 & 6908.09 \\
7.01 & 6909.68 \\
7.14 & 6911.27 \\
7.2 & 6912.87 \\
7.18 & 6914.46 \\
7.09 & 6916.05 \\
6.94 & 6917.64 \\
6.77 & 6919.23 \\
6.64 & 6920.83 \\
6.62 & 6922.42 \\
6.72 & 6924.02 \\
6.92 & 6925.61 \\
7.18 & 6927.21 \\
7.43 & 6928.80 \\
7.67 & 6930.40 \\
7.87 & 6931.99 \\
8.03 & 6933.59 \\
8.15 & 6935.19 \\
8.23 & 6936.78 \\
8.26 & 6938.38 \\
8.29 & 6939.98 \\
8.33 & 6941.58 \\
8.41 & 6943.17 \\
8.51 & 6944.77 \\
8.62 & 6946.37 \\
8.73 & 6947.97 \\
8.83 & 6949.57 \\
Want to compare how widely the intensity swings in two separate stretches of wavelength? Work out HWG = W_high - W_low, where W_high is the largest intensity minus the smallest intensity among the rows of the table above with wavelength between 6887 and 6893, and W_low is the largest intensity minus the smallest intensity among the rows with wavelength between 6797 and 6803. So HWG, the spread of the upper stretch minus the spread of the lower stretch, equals 0.21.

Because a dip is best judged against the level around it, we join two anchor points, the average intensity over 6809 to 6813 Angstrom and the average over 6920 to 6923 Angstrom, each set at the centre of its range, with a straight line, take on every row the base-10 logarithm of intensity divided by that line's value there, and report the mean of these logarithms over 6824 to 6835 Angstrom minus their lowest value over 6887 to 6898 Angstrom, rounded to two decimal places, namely 0.00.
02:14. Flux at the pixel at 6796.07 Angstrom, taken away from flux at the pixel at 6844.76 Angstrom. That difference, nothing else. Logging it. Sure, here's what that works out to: 0.56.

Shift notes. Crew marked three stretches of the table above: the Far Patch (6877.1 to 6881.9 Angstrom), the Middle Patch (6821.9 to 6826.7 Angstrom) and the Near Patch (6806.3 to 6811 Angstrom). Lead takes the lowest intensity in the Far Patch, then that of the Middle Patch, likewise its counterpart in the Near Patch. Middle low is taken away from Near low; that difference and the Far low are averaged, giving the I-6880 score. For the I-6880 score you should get 3.01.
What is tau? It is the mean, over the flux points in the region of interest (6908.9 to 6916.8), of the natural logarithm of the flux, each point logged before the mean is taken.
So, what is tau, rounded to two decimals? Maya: 1.96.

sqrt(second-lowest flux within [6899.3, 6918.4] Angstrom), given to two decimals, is 2.49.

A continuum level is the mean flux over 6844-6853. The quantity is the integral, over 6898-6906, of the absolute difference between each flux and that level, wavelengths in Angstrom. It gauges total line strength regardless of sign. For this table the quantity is 2.7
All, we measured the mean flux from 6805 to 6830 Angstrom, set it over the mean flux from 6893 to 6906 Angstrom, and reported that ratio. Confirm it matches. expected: 0.90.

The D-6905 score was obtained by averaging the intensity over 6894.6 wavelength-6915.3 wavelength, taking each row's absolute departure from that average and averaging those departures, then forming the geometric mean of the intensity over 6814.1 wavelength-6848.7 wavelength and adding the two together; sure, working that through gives 6.16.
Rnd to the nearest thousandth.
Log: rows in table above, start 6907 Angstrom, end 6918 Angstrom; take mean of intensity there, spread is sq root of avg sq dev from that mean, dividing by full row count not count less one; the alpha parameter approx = 0.128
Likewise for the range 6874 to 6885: 0.115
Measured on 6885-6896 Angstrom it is 0.115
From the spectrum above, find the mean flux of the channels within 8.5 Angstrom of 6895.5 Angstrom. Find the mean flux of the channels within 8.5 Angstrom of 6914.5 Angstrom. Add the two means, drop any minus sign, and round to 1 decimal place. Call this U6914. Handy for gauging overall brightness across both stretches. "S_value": 13.2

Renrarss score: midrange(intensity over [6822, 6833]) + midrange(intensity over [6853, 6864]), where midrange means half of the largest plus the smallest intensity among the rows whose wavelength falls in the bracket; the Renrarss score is 11.4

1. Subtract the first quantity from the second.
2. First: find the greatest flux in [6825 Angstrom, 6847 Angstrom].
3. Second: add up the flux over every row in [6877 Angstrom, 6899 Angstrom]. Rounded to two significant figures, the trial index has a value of 81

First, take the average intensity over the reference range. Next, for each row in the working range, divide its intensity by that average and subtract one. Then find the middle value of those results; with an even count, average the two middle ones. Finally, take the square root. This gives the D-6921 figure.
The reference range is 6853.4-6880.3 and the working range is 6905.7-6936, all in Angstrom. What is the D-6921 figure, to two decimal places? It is 0.47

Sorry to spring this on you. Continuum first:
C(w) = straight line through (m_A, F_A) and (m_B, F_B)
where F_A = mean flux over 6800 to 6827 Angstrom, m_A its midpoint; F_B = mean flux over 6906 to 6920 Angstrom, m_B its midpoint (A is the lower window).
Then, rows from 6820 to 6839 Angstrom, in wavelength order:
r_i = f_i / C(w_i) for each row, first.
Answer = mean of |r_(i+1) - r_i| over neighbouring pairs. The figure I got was 0.0073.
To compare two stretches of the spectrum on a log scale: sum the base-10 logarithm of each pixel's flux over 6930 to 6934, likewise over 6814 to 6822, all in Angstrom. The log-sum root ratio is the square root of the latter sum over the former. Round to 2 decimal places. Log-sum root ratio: 1.18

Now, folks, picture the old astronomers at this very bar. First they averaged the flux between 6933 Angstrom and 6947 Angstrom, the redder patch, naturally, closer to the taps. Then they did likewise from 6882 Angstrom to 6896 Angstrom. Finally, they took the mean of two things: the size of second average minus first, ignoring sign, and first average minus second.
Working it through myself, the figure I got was 2.0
